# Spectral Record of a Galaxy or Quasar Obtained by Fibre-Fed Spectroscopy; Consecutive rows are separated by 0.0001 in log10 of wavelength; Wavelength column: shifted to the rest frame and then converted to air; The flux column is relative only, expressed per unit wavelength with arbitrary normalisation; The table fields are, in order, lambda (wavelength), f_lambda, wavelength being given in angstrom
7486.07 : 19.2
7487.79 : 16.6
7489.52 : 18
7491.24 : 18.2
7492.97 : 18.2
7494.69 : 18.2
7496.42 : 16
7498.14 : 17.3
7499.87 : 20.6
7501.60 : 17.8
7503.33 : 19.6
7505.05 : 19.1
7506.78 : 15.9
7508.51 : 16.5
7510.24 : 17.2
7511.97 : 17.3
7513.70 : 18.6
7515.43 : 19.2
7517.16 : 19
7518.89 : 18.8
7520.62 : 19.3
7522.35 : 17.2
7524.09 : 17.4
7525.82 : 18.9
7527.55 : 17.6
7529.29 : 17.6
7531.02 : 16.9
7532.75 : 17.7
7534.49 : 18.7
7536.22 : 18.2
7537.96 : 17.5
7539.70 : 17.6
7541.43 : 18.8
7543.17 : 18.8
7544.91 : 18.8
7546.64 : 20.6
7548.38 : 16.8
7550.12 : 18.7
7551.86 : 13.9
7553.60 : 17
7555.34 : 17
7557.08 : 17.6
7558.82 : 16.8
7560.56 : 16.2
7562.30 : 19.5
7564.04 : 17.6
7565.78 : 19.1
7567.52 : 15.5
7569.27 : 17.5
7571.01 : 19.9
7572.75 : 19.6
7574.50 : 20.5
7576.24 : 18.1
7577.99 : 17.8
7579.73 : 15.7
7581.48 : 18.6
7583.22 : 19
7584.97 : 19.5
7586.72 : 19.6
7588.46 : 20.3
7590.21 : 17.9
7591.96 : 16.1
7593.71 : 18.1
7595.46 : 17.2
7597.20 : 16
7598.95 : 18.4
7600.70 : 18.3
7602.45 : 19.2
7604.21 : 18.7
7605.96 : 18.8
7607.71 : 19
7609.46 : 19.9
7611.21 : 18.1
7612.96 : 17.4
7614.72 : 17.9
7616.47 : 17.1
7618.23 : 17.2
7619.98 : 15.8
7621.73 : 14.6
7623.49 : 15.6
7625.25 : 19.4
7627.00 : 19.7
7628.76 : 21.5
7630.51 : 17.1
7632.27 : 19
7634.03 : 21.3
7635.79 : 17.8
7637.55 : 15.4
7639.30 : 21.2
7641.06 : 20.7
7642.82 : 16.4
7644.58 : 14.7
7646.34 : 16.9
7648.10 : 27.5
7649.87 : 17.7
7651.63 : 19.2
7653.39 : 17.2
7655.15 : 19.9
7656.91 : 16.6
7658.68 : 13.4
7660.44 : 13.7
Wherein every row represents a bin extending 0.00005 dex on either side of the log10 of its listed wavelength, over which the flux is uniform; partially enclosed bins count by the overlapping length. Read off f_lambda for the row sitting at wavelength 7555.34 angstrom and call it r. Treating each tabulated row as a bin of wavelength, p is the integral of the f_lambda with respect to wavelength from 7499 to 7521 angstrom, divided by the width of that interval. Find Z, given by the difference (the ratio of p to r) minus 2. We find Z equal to -0.92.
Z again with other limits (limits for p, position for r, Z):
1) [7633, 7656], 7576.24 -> -0.95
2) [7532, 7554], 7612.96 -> -0.97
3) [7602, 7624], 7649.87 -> -1.00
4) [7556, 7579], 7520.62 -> -1.06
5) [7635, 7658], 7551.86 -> -0.67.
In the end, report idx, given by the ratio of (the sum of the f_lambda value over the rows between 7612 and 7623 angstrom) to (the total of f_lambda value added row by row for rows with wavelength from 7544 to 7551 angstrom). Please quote 1.3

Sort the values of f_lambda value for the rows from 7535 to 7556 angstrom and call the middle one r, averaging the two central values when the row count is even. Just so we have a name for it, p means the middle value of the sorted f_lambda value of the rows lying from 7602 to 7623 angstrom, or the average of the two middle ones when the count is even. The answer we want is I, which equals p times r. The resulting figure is 322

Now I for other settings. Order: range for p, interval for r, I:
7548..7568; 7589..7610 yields 312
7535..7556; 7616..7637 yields 313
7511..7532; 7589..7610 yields 332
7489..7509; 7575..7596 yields 328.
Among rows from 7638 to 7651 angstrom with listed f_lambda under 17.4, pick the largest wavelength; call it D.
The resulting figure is 7646.34 angstrom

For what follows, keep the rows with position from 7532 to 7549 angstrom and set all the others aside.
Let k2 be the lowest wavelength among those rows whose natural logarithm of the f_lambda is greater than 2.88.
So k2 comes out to 7534.49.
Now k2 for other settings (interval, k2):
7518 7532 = 7518.89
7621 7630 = 7625.25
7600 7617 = 7600.70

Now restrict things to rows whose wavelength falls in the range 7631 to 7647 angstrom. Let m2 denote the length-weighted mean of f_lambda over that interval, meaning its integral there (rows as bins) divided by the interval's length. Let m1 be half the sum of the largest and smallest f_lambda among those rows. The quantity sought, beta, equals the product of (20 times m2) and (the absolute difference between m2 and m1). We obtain 53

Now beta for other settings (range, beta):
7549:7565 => 155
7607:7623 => 47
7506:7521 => 125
